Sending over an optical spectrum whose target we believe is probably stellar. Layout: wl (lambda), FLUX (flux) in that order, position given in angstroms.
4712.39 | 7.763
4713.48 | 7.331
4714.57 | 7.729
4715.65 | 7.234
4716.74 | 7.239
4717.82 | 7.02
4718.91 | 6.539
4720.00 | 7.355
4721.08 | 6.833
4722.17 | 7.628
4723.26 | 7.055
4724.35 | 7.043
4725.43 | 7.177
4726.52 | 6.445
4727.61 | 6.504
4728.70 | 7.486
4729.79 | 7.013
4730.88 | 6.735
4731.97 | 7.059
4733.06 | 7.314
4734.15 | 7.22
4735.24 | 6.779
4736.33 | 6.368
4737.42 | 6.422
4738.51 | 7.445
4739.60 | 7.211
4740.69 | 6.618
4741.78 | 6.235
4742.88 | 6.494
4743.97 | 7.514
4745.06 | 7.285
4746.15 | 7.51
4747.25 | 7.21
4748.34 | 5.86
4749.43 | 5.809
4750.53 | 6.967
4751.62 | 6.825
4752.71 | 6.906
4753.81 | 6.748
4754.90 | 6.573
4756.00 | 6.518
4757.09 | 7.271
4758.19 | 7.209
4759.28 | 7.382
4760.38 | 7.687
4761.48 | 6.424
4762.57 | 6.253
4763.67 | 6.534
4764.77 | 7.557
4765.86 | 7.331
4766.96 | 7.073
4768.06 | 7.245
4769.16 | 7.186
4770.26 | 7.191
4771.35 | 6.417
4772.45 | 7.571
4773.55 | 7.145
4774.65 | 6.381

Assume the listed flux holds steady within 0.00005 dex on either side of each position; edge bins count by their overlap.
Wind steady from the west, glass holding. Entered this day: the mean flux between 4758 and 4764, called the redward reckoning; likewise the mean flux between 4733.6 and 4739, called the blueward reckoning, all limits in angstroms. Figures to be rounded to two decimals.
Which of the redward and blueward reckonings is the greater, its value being 6.91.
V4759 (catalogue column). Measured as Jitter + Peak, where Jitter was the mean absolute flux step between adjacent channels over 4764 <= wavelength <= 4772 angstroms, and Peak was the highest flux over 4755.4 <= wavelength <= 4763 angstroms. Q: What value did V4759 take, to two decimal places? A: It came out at 7.94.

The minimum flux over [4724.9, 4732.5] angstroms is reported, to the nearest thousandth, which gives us 6.445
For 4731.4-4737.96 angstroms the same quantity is 6.368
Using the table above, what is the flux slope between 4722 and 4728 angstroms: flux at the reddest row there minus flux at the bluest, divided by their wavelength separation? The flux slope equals -0.2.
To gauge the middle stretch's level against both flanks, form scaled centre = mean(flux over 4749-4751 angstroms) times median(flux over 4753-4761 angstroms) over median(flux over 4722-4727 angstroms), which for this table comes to 6.5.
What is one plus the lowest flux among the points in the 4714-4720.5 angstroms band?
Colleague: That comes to 7.54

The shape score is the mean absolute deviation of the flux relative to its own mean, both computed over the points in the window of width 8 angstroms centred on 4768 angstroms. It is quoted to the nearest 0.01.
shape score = 0.23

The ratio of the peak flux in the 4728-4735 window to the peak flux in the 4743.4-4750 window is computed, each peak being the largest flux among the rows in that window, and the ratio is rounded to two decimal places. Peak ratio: 1.00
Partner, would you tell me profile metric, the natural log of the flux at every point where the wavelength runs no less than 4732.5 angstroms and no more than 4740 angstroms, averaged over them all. 1.939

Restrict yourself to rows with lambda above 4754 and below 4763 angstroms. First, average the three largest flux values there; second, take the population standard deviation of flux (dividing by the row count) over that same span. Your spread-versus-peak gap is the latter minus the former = -6.95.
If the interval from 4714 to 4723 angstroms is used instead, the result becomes -7.20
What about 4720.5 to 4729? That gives -7.04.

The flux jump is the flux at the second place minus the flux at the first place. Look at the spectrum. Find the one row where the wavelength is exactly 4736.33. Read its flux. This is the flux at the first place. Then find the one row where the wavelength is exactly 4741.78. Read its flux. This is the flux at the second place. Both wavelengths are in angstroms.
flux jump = -0.1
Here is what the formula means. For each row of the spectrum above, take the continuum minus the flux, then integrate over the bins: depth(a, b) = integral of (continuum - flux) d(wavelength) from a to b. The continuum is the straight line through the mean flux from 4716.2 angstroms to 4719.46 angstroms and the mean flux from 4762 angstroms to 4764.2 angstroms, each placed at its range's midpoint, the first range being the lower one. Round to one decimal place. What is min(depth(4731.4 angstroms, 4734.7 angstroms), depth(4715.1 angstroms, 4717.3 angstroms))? -1.5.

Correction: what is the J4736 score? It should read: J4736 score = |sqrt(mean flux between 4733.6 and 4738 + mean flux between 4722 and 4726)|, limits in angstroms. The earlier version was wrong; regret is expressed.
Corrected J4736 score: 3.73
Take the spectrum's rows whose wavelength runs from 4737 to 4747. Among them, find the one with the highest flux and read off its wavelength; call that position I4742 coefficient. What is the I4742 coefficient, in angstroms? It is 4743.97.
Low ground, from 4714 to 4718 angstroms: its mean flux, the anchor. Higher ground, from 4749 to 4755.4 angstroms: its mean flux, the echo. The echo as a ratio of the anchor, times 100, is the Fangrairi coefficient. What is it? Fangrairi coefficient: 91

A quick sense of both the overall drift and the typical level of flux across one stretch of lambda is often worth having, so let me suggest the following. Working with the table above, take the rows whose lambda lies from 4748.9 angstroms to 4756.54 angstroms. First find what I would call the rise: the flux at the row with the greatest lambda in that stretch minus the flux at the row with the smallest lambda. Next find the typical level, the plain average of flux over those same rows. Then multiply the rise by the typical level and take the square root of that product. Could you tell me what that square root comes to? 2.17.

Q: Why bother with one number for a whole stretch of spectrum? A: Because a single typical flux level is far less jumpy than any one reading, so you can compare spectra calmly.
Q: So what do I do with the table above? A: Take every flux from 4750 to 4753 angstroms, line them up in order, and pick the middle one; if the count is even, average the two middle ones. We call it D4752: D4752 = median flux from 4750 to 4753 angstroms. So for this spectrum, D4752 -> 6.91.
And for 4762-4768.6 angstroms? 7.16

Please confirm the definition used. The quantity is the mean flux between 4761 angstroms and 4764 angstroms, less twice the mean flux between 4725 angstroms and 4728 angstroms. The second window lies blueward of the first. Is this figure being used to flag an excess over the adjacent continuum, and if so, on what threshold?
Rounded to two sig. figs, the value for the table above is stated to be -7.0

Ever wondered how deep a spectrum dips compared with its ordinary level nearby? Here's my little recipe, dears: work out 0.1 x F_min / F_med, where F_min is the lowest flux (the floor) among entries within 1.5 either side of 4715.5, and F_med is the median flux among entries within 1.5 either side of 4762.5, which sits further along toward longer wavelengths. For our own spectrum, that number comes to 0.113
